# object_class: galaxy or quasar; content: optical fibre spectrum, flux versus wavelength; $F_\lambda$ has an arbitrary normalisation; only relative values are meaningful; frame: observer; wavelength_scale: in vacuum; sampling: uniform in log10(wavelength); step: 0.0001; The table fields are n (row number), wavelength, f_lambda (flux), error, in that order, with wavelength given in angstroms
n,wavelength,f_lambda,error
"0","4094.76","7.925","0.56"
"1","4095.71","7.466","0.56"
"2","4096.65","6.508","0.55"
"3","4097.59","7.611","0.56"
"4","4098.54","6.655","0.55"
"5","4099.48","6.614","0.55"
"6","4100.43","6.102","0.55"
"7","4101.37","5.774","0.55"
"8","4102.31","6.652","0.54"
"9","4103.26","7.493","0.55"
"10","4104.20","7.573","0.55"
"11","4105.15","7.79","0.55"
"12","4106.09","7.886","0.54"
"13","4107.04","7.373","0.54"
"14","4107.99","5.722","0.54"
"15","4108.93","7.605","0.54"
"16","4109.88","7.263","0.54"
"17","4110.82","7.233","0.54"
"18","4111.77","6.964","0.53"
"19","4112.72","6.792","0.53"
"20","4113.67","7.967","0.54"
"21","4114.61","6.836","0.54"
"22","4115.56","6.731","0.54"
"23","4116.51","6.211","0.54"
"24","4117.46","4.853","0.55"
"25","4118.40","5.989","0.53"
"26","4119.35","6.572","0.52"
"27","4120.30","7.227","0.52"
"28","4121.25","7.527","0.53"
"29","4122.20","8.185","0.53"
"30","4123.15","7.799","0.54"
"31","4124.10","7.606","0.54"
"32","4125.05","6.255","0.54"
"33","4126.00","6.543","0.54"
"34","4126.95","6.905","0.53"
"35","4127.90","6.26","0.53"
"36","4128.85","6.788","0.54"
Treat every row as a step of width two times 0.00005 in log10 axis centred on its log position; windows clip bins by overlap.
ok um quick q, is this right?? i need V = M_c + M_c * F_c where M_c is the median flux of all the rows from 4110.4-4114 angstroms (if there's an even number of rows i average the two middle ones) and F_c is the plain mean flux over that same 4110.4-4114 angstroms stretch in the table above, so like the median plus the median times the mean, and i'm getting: 58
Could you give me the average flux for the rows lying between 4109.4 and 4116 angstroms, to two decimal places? 7.11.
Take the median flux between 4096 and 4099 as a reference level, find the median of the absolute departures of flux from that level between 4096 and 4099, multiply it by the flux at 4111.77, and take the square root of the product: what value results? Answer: 1.0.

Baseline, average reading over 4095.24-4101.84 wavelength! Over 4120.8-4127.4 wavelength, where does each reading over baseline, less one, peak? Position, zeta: 4122.20 angstroms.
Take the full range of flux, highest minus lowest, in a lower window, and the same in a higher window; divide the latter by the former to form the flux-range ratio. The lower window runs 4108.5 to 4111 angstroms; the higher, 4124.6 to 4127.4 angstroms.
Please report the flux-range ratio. 1.7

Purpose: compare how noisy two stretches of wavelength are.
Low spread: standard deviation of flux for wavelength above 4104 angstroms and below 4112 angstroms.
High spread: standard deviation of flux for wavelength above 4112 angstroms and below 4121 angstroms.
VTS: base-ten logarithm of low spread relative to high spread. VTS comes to -0.124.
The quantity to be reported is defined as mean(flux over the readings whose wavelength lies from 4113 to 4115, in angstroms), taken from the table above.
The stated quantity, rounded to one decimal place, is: 7.4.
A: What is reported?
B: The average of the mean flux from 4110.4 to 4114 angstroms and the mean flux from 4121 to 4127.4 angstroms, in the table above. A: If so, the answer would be 7.2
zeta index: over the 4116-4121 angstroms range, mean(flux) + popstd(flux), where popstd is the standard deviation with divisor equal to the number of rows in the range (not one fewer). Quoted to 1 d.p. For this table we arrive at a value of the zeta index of 7.0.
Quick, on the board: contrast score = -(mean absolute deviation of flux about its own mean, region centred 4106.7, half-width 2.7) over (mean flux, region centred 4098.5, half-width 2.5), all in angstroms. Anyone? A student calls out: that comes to -0.080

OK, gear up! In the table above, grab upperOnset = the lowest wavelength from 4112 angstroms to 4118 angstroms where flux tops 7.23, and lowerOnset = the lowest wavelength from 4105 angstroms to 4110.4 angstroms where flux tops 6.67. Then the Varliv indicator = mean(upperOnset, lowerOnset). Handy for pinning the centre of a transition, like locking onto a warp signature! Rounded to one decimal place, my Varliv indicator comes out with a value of 4109.4 angstroms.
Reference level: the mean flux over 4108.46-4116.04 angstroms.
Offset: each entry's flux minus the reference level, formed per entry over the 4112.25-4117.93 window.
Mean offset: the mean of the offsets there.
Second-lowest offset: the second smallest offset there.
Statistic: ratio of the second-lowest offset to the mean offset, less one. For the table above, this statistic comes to 0.6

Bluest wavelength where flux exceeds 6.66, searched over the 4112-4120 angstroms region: 4112.72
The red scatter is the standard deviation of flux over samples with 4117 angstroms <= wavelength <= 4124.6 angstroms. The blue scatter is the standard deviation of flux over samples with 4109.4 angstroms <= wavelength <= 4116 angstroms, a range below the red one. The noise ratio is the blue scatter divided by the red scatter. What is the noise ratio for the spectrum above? 0.39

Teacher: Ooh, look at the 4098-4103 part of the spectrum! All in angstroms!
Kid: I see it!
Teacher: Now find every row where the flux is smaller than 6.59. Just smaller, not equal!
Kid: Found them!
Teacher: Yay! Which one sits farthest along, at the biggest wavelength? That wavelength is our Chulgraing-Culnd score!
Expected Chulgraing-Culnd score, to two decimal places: 4101.37 angstroms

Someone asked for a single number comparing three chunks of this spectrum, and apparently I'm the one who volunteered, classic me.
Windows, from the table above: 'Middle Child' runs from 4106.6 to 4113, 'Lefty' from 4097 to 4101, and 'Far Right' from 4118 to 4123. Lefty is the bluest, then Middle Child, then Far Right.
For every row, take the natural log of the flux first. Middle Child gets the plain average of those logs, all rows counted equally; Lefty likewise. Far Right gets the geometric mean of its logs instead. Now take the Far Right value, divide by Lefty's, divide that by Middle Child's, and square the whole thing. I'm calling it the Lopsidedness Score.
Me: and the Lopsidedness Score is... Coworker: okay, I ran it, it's 0.28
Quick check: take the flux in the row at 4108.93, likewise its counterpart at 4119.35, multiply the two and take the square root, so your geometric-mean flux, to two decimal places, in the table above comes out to 7.07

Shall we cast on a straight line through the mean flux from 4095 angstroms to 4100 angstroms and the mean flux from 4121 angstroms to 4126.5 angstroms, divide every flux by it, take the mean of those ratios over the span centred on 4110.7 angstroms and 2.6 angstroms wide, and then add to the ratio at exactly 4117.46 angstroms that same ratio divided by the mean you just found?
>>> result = 1.34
